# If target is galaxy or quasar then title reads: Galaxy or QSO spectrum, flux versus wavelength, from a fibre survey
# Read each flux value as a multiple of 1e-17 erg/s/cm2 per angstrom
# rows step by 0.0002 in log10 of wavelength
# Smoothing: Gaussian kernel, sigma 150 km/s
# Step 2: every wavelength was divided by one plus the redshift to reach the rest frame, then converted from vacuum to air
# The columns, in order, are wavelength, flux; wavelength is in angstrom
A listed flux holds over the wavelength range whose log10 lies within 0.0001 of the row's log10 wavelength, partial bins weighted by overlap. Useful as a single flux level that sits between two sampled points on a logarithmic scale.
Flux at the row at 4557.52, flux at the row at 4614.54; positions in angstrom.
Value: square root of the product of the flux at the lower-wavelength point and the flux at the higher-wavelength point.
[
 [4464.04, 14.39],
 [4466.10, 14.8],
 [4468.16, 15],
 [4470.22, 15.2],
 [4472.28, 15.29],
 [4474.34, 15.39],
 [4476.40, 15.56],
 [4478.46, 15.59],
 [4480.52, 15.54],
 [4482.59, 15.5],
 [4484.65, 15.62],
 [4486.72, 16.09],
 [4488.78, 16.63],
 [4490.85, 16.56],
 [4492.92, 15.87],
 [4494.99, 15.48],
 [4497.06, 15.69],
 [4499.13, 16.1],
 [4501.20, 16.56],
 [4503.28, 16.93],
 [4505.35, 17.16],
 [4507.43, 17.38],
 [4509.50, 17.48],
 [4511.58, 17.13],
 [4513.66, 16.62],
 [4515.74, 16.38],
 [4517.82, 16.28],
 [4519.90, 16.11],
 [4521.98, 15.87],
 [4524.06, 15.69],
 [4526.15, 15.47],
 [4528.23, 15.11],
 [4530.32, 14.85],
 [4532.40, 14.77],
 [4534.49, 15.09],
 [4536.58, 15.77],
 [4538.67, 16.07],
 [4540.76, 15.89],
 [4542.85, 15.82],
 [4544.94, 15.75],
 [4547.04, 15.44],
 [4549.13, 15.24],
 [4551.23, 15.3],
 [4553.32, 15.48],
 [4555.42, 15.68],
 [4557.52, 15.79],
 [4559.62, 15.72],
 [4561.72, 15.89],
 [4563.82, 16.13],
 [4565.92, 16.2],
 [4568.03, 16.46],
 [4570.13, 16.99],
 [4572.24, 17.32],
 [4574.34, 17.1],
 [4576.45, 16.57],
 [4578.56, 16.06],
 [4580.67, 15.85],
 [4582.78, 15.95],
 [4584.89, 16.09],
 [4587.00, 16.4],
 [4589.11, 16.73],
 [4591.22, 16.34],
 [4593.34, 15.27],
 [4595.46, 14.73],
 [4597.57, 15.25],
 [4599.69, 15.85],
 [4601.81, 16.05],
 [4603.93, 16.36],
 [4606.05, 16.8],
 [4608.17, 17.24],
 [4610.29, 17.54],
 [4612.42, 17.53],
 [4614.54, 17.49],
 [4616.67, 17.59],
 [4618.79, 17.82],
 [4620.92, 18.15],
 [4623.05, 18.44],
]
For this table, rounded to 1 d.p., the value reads 16.6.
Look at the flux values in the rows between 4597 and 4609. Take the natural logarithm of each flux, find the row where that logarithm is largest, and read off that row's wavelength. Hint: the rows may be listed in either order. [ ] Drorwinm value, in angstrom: 4608.17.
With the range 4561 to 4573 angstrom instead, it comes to 4572.24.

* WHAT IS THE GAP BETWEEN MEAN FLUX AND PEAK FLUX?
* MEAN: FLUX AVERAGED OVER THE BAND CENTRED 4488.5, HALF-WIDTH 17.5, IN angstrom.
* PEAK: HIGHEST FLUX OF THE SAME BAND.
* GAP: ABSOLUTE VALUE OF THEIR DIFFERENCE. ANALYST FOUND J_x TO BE 1.2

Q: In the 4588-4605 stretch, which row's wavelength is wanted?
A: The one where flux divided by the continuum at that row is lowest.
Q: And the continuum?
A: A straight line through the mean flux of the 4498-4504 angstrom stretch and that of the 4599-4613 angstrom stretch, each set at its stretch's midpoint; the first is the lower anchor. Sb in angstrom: 4595.46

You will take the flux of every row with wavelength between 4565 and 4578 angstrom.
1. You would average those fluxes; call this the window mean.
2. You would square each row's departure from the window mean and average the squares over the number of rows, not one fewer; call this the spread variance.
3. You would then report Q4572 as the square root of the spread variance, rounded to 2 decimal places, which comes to 0.39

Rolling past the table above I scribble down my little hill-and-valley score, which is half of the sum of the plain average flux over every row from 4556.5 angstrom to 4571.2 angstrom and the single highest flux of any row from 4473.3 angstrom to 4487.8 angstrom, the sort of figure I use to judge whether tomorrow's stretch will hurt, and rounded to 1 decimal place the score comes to 16.1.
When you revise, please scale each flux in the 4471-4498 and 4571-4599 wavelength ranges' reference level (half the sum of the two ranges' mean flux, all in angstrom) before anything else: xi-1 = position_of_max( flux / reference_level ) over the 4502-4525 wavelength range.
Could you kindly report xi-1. 4509.50 angstrom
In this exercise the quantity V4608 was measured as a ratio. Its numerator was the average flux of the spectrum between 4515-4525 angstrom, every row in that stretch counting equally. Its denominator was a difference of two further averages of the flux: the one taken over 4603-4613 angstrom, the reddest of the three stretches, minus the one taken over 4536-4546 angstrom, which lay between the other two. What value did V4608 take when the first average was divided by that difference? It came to 13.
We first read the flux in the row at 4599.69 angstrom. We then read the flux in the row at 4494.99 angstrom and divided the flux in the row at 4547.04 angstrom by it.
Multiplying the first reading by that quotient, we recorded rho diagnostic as 15.8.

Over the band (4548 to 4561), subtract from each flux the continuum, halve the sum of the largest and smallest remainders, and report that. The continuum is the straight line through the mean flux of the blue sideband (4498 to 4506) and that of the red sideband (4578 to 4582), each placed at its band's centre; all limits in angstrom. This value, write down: -0.7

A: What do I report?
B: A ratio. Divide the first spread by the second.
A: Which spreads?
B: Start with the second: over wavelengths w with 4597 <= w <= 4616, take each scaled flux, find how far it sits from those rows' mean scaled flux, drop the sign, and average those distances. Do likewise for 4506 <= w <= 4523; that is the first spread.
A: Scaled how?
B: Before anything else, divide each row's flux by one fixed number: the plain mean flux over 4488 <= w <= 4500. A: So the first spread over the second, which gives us 0.71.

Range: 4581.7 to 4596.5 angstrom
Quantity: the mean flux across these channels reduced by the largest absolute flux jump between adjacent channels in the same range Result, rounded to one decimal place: 14.9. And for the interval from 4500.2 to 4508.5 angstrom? 16.6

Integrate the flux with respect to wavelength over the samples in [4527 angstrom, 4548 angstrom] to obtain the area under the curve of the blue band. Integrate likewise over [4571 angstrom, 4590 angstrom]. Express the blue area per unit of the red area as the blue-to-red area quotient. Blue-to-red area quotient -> 1.0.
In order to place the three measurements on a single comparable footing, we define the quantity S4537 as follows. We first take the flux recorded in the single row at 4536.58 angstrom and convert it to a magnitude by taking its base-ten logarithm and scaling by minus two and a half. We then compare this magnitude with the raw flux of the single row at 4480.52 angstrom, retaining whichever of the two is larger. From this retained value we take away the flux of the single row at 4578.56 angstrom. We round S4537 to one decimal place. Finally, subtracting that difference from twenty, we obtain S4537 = 20.5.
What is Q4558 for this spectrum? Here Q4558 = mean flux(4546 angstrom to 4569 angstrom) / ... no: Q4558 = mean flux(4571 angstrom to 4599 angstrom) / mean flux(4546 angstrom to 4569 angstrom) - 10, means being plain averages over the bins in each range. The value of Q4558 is -8.98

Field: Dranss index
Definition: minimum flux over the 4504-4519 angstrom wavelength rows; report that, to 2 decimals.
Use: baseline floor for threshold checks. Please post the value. 16.28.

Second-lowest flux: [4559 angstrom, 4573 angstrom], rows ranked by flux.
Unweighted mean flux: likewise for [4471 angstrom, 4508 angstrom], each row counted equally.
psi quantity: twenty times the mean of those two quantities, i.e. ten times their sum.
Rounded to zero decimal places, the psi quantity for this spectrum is 319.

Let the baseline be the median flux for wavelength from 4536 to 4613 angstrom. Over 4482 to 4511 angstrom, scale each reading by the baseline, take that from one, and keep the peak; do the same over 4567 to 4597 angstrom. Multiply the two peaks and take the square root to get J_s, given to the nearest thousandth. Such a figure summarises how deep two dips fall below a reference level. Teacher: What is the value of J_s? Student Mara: 0.054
